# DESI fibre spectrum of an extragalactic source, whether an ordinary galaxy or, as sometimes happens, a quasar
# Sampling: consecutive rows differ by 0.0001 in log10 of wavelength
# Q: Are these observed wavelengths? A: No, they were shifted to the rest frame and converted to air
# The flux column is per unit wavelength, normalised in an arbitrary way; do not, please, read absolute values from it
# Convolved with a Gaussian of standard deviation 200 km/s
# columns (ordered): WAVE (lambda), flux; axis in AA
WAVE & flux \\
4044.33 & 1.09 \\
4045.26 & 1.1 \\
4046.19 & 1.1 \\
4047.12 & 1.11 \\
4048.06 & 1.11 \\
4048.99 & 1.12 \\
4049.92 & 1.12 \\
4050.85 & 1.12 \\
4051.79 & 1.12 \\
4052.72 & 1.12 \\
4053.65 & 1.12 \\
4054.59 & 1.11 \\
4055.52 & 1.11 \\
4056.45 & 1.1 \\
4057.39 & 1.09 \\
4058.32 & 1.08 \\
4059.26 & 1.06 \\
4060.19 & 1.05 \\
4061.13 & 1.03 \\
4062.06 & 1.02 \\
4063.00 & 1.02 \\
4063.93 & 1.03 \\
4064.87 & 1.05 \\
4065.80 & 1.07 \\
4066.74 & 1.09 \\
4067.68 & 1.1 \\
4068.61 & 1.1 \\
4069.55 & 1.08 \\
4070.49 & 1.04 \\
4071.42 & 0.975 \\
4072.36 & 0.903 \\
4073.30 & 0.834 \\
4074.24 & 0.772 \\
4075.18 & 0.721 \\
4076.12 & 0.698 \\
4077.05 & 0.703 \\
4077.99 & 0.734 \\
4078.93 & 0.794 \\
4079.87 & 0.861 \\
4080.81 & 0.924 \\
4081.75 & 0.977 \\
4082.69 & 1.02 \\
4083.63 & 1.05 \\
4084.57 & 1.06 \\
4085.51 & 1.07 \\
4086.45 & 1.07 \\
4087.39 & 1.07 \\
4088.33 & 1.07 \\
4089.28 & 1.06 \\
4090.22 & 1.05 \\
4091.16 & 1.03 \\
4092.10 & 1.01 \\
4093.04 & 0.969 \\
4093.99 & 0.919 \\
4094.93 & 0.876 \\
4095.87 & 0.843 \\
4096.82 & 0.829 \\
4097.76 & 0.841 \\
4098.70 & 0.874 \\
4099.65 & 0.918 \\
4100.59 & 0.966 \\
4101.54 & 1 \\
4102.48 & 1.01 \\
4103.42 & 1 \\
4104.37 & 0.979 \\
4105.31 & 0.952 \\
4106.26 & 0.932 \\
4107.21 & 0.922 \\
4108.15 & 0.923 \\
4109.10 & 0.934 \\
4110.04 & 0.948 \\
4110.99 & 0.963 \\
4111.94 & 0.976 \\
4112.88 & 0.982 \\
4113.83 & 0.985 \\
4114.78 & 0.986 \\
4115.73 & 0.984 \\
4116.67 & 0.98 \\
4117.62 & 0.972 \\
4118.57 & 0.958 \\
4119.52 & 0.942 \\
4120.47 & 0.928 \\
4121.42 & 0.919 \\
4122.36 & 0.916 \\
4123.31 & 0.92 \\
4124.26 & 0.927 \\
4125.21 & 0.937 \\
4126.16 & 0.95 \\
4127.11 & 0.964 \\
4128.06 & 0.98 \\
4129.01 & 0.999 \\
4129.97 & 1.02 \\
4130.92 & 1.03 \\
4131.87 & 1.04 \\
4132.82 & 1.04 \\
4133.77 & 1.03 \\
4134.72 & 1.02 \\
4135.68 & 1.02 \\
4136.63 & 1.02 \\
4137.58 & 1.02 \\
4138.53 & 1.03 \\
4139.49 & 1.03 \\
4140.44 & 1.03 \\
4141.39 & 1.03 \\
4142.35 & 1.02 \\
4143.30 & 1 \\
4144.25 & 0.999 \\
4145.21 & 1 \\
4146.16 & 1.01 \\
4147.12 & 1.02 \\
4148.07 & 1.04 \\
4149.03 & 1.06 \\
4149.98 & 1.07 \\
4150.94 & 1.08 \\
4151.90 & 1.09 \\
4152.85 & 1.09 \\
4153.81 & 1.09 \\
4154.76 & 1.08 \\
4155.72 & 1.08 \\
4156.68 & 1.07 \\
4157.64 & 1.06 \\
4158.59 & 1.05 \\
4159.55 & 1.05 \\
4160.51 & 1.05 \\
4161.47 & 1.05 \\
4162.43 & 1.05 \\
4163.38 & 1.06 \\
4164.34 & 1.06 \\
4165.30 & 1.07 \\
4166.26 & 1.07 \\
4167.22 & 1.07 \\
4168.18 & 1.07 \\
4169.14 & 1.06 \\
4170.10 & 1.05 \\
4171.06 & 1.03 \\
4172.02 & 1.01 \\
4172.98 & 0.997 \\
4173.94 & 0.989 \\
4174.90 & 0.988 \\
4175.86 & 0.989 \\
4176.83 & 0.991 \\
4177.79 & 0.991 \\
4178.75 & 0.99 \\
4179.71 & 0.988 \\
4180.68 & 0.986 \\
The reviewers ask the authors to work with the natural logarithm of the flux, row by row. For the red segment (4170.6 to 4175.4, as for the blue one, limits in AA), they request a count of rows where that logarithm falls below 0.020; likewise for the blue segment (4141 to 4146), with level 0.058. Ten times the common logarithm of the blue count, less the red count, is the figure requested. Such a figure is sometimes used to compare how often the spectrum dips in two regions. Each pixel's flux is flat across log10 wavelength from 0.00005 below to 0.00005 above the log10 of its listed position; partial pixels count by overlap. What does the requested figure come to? 3.0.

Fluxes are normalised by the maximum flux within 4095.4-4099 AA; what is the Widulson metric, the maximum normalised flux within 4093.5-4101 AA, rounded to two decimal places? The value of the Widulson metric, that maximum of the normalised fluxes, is 1.11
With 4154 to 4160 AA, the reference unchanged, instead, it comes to 1.24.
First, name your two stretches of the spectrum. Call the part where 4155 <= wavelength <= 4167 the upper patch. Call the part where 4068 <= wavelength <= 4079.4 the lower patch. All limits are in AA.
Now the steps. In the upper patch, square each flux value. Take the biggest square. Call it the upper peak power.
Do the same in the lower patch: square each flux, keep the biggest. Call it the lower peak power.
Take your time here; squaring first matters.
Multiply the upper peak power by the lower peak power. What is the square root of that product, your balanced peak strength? 1.19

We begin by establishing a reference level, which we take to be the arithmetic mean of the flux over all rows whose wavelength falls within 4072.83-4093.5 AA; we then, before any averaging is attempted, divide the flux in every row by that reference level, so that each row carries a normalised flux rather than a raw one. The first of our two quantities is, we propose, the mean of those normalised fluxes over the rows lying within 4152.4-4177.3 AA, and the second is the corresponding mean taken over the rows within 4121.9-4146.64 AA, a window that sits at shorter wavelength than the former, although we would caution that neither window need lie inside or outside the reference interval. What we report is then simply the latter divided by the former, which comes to 0.95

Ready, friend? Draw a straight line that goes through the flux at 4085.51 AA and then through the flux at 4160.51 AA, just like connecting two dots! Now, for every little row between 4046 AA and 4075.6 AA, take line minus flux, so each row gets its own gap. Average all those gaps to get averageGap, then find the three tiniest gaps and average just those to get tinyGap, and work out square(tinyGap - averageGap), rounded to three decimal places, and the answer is 0.005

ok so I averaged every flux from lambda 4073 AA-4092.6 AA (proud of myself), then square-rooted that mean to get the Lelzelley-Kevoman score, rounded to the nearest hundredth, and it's 0.97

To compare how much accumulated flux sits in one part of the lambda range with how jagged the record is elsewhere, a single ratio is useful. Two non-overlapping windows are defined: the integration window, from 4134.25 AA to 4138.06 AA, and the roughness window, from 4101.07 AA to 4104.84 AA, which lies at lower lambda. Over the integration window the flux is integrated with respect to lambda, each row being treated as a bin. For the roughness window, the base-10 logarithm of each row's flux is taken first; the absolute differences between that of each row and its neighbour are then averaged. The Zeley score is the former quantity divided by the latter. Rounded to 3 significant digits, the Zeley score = 653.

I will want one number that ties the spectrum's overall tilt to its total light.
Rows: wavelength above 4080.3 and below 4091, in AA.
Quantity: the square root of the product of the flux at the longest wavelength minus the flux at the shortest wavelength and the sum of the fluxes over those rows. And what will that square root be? 1.2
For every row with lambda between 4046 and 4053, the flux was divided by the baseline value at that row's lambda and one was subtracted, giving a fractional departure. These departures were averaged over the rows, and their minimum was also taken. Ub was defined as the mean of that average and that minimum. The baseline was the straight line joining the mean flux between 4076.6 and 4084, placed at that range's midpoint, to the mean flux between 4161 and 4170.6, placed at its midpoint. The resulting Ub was 0.36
